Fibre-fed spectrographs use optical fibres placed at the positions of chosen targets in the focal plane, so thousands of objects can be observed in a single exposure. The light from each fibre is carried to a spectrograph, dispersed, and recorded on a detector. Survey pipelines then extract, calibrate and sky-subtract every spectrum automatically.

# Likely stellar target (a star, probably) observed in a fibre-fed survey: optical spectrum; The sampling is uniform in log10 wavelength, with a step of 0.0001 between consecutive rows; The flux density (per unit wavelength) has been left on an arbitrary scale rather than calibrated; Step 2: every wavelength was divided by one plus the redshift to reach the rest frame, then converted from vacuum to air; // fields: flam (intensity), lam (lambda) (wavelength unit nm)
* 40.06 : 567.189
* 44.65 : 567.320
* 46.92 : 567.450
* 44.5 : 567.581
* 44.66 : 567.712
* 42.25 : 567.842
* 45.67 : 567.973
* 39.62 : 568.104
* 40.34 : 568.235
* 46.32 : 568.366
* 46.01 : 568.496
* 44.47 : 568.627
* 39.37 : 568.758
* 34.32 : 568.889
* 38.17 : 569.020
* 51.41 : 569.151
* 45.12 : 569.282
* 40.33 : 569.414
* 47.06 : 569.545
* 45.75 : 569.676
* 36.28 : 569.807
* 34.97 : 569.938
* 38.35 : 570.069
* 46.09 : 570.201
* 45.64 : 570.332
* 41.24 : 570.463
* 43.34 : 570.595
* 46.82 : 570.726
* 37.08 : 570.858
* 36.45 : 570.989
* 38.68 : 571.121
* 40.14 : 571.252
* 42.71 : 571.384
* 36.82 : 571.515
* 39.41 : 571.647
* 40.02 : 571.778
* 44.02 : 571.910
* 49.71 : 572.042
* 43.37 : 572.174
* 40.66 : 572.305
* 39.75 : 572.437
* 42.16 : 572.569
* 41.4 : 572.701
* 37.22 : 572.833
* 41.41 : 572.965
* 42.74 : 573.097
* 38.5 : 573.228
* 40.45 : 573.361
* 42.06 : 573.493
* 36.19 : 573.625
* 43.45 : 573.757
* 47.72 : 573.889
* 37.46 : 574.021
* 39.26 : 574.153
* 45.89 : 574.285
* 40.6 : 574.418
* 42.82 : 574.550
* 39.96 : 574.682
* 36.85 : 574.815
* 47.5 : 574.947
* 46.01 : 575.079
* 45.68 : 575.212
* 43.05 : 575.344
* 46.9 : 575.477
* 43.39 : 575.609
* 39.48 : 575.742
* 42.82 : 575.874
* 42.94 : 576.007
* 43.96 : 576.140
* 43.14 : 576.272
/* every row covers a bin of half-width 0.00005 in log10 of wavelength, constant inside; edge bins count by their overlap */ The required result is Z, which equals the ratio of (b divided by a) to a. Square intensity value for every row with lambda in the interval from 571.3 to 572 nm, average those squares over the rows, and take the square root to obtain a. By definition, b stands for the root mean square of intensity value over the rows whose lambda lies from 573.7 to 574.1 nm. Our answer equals 0.0260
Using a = 40.7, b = 43.1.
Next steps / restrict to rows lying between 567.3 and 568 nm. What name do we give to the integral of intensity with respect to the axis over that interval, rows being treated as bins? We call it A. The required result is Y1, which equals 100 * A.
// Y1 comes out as 3134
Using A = 31.3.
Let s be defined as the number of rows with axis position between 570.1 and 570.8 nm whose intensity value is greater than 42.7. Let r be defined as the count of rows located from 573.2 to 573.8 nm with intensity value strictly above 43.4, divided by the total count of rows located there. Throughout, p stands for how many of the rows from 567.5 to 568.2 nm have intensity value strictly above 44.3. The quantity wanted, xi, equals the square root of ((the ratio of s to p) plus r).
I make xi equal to 1.24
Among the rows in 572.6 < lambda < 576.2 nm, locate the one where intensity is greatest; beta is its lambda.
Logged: 573.889 nm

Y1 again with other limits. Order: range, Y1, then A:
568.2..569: 3335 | 33.3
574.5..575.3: 3453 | 34.5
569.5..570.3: 3318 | 33.2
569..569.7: 3147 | 31.5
